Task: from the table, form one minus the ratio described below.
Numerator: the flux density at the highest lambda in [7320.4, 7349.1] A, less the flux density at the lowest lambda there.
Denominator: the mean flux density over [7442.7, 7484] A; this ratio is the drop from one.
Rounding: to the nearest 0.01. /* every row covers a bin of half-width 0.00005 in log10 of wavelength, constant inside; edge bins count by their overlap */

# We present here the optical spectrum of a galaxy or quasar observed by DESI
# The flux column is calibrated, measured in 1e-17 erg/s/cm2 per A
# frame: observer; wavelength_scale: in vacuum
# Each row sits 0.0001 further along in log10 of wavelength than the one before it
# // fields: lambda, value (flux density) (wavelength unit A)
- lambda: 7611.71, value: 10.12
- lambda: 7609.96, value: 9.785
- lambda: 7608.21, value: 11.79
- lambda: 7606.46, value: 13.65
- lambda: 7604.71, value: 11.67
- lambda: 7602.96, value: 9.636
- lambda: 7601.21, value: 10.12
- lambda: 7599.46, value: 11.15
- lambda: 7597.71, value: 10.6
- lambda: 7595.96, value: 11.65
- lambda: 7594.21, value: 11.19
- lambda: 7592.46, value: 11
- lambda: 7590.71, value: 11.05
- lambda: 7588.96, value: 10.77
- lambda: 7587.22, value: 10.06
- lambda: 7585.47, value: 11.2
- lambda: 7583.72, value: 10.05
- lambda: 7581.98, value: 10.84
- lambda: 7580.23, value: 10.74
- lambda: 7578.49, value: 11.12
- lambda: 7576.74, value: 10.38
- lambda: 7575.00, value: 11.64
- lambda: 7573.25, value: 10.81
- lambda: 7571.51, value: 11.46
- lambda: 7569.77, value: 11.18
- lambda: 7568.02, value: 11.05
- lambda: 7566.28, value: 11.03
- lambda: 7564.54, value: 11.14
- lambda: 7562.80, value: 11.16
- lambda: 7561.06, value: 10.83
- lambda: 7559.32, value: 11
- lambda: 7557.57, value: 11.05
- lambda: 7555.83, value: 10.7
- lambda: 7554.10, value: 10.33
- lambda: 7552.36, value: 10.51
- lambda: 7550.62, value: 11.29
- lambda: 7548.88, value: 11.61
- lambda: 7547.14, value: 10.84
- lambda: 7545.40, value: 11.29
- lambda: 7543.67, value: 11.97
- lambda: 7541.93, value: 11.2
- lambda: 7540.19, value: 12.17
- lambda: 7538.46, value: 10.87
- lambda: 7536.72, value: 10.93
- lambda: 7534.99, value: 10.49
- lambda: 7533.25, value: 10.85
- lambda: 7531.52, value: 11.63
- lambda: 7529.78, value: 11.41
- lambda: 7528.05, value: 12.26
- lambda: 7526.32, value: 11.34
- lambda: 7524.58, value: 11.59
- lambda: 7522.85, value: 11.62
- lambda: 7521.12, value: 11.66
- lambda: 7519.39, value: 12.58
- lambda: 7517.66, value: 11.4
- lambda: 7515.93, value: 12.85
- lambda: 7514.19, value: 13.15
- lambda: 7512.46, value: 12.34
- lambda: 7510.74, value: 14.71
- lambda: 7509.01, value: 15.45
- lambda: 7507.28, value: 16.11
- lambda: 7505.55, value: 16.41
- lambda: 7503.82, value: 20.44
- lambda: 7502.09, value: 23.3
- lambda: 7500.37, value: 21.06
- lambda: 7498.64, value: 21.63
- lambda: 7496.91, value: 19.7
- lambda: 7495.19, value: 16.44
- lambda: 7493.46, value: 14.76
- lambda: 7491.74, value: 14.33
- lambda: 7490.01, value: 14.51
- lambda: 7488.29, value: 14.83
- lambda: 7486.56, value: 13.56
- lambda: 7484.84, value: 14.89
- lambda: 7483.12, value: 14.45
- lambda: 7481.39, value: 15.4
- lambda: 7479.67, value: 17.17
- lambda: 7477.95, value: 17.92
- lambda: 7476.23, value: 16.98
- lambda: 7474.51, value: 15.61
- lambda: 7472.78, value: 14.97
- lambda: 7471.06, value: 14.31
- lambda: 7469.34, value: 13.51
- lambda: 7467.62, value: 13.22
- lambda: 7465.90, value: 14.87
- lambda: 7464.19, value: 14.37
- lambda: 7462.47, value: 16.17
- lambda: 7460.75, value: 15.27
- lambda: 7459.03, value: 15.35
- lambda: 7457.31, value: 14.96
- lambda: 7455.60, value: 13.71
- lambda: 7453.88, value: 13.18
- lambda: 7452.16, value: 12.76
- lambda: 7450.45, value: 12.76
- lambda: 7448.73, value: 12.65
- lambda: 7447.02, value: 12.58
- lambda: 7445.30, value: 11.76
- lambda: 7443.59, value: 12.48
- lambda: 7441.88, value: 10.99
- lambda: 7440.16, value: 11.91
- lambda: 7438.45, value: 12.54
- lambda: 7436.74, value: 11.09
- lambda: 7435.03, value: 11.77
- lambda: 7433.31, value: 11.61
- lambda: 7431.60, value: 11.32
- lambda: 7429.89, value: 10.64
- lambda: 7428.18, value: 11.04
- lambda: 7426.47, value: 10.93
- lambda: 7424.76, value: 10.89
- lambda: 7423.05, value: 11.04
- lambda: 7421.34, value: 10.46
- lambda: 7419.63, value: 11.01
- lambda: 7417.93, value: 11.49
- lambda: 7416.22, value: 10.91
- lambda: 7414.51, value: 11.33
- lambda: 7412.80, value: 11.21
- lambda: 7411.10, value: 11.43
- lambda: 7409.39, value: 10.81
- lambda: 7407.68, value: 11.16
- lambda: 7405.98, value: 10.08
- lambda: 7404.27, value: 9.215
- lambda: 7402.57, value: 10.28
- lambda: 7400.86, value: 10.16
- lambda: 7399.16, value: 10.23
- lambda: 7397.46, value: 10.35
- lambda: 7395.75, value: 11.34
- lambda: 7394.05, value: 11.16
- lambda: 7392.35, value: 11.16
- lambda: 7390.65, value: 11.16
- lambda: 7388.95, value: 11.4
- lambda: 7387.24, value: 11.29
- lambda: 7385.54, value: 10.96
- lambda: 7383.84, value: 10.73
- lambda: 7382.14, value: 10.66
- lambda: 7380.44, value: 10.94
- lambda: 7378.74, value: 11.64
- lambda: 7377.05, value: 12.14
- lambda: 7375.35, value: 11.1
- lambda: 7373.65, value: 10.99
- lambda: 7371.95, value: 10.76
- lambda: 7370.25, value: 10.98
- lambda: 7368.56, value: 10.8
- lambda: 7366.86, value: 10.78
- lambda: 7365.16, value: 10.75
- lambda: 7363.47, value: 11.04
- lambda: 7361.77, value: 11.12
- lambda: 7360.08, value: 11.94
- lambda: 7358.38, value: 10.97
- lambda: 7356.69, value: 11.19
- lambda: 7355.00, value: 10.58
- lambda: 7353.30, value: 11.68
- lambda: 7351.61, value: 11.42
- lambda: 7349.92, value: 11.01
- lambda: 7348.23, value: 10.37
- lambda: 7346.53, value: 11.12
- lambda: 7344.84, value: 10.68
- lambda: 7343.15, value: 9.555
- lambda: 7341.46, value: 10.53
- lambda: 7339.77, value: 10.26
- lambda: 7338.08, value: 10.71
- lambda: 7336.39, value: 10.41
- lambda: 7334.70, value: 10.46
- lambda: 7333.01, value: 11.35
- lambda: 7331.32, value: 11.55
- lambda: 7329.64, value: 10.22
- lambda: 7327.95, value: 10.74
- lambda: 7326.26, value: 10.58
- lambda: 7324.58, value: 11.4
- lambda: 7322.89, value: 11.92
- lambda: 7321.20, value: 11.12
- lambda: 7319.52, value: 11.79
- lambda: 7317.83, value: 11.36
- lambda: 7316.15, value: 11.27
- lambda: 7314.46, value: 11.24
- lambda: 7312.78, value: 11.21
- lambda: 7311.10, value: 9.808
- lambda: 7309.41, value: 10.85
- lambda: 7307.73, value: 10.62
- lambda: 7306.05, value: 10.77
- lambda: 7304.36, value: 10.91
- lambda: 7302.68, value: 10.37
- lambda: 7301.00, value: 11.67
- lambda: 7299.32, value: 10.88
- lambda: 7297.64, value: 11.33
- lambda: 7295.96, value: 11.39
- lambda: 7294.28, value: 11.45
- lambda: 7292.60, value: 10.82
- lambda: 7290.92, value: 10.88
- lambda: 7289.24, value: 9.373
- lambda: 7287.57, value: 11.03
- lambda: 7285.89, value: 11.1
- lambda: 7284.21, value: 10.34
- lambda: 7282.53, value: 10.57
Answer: 1.05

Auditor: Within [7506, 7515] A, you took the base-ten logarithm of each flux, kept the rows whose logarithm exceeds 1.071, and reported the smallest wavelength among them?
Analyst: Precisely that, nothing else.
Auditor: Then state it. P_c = 7507.28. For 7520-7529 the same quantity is 7528.05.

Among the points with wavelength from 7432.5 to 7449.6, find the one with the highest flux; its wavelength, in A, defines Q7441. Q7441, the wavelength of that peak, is 7448.73 A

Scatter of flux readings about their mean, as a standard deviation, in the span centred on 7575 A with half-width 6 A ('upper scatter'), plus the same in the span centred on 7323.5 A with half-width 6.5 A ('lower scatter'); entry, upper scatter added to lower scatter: 1.0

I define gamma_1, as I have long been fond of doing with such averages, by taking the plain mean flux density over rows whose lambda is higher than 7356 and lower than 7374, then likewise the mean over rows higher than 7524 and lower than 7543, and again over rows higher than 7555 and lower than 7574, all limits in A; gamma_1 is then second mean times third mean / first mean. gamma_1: 11.3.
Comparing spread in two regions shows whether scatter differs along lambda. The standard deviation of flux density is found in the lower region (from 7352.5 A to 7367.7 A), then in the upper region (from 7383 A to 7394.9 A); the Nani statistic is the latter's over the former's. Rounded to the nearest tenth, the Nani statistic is 0.5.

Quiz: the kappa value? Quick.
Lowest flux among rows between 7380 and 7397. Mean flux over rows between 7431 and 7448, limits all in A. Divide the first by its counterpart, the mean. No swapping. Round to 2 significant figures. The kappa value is 0.90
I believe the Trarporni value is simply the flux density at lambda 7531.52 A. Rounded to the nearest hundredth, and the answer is 11.63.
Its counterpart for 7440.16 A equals 11.91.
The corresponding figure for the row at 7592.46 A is 11.00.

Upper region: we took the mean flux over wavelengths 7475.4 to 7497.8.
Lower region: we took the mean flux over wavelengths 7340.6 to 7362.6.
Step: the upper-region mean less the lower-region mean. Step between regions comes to 4.8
